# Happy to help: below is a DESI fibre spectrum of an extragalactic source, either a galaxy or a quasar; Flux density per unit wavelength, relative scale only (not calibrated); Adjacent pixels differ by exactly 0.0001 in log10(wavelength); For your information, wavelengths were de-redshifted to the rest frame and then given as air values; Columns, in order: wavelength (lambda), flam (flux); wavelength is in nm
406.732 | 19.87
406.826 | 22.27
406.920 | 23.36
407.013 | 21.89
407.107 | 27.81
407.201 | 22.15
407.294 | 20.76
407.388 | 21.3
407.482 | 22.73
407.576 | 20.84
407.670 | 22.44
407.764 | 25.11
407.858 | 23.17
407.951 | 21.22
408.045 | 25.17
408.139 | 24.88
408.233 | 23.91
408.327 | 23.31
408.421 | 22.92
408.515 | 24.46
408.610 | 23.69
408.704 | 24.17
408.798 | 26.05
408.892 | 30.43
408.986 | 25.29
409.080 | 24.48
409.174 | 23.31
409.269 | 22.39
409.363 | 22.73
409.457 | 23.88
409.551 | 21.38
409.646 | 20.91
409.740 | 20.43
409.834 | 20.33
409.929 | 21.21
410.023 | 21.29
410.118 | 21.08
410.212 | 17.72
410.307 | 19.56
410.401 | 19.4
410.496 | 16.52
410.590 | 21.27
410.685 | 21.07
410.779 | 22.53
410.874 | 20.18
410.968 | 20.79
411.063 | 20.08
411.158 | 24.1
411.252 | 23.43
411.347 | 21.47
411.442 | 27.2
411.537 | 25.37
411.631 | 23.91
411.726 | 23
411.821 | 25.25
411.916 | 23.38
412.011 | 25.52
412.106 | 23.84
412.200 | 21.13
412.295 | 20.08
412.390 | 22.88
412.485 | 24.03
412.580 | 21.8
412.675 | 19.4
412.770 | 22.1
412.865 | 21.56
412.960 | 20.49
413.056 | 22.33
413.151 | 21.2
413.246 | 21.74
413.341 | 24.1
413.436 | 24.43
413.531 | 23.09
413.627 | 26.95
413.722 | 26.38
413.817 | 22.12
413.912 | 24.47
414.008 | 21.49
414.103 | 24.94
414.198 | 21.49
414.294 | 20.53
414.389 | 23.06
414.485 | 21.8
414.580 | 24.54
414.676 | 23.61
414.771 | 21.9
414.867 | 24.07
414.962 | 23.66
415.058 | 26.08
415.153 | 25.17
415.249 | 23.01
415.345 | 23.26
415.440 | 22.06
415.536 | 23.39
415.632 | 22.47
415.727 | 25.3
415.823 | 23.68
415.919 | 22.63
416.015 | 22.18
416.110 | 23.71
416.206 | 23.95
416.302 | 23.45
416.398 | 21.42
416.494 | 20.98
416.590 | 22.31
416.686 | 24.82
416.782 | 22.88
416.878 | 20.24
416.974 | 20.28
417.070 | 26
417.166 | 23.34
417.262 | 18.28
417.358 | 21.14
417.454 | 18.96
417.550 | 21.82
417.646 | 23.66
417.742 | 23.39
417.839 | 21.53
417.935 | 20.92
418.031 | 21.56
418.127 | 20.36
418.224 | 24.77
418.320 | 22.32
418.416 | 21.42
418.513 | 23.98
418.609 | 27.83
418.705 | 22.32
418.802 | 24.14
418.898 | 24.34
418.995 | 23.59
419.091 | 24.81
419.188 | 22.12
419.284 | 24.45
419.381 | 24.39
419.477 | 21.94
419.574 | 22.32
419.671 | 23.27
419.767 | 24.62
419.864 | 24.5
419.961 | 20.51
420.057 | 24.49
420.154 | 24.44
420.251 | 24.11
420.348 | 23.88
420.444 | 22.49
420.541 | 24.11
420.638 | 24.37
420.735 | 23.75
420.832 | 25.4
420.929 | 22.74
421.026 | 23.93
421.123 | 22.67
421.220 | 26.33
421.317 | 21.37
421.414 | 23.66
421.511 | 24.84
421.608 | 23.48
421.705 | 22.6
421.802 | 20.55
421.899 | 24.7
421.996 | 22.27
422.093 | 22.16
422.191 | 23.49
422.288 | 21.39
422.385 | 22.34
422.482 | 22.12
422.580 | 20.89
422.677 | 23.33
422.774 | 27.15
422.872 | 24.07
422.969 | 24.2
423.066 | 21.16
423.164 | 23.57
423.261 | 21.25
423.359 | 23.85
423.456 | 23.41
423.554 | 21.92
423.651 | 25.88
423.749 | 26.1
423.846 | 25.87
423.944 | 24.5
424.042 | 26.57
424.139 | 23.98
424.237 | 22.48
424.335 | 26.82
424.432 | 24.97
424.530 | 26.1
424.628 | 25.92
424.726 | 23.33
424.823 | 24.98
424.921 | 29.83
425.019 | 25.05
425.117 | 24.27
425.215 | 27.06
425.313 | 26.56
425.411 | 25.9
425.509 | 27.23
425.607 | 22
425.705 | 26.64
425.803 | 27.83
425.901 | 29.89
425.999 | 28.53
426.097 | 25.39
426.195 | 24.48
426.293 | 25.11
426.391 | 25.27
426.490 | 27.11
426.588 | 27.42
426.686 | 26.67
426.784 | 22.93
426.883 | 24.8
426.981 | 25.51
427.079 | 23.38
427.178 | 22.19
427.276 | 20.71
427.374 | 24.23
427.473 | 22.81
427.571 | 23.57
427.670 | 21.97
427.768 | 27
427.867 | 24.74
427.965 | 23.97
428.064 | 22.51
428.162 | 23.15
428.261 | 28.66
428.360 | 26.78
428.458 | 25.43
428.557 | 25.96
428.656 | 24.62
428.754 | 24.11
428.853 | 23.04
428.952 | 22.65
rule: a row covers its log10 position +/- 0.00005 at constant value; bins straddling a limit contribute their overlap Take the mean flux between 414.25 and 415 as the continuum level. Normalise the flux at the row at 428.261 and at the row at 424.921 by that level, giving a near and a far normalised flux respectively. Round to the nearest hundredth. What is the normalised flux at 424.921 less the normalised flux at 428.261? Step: 0.05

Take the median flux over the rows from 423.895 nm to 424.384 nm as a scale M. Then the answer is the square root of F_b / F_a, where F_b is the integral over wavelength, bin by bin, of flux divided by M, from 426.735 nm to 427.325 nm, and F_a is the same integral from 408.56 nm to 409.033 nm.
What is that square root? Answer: 1.1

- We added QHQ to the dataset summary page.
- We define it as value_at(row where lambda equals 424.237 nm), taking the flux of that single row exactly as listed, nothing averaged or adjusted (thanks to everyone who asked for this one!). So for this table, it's 22.48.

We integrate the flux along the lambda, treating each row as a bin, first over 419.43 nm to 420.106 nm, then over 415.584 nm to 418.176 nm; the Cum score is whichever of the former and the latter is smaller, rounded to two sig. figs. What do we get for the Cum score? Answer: 16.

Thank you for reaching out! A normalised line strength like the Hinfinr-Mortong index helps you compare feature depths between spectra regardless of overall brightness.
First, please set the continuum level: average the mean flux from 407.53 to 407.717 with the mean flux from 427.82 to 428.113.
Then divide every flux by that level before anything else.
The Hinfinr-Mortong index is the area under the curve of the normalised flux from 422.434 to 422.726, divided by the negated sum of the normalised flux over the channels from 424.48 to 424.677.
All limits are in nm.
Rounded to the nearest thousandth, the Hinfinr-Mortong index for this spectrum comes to -0.124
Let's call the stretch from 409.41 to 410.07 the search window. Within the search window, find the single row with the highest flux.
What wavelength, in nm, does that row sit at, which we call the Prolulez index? 409.457 nm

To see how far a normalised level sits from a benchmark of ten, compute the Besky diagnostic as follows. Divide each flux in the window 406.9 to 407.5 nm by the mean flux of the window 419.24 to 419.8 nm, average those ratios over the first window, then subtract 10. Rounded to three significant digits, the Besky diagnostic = -9.03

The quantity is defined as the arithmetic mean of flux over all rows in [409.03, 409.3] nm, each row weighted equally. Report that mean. 23.4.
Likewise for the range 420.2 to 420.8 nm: 23.8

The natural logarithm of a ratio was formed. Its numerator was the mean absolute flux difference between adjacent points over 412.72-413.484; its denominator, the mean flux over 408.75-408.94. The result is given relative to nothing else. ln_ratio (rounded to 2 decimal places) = -3.23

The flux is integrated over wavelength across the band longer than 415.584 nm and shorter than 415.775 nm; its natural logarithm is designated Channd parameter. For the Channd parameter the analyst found 1.52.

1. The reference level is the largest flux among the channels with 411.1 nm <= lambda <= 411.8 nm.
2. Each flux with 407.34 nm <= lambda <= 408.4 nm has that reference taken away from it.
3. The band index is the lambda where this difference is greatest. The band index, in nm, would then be 408.045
